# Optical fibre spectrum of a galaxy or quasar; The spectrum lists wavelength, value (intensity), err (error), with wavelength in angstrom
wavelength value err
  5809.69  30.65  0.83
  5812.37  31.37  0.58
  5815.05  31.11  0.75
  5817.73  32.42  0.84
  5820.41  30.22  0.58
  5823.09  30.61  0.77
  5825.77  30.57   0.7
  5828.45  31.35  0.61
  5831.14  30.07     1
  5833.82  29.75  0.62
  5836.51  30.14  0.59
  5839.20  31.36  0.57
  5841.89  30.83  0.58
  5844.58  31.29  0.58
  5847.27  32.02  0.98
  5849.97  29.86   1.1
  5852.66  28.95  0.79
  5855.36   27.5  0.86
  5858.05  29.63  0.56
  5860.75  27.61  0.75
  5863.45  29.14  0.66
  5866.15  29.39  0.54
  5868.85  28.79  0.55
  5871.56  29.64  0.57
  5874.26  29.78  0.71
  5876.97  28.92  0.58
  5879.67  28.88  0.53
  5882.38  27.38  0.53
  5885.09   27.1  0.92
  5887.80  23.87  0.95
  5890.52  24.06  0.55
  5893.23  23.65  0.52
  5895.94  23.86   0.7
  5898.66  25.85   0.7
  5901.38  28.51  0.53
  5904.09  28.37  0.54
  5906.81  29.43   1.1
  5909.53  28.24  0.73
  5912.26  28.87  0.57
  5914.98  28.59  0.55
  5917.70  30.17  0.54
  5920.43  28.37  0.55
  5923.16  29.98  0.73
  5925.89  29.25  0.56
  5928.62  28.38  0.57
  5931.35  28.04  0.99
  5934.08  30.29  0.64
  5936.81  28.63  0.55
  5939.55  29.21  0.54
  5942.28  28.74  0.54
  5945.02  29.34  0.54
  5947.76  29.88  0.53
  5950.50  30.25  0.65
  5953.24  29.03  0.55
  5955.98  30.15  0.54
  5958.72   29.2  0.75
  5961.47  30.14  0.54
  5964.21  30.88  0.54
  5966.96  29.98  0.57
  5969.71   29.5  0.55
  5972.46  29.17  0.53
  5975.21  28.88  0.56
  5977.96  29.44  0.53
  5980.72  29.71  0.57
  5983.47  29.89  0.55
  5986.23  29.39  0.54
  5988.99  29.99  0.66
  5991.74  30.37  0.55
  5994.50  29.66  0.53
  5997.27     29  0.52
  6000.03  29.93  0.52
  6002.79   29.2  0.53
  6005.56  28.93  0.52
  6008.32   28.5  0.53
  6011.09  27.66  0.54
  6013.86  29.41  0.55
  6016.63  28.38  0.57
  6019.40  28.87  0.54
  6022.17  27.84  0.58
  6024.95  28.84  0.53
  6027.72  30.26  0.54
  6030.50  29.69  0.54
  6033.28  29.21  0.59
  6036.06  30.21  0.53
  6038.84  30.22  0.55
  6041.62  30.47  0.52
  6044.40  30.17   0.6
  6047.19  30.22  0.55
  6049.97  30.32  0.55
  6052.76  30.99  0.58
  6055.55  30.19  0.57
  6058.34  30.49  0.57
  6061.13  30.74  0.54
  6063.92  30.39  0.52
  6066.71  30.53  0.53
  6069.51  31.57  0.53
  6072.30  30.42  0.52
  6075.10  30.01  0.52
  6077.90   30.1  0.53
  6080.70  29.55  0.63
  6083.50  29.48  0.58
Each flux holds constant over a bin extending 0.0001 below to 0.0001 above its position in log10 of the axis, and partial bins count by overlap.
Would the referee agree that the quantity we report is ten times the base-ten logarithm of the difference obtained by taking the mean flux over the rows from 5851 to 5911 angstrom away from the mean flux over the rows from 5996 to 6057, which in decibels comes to 2.6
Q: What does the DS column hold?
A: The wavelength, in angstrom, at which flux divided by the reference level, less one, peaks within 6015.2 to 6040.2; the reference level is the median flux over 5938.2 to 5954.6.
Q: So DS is 6027.72 angstrom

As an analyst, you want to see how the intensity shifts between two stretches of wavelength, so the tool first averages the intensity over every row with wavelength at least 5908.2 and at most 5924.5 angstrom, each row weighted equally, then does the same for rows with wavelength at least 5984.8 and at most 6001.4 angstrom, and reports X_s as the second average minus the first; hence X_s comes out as 0.69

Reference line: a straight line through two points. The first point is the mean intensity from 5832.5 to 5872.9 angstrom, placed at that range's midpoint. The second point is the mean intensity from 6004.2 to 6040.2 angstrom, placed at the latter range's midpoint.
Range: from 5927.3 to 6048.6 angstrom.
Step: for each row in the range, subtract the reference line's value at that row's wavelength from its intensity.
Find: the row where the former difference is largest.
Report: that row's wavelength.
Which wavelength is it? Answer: 5964.21 angstrom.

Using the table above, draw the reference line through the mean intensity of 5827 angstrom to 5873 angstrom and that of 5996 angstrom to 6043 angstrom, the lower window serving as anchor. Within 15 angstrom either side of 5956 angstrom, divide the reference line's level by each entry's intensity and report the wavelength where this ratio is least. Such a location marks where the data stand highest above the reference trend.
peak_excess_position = 5964.21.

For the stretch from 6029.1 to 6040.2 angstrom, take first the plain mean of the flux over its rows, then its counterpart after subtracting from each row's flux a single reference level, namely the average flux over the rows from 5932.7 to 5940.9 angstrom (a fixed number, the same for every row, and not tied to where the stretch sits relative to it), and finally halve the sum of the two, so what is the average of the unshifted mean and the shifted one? 15.1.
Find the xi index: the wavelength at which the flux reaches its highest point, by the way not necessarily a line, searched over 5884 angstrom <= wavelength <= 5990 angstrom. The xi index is 5964.21 angstrom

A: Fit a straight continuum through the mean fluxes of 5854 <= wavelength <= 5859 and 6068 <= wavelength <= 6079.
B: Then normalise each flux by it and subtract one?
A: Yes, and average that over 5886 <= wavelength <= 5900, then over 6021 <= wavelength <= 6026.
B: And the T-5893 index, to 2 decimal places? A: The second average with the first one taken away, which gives 0.10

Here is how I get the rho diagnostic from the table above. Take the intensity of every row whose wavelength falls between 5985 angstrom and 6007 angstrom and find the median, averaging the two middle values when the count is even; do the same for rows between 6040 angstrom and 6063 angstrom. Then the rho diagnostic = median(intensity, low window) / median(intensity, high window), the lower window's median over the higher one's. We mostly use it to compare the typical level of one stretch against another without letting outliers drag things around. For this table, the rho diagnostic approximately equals 0.97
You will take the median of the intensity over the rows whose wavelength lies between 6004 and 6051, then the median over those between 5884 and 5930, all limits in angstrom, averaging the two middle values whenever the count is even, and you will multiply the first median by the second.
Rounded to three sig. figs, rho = 834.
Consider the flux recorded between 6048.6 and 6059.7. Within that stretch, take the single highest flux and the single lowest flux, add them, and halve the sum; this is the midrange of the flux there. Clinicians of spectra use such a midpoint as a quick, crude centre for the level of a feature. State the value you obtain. 30.6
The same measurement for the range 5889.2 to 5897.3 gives 23.9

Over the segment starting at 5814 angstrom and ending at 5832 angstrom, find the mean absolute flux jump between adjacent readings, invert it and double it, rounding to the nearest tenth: 2.0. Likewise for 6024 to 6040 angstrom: 2.9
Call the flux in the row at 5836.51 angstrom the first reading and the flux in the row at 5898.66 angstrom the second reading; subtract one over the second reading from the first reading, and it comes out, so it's 30.1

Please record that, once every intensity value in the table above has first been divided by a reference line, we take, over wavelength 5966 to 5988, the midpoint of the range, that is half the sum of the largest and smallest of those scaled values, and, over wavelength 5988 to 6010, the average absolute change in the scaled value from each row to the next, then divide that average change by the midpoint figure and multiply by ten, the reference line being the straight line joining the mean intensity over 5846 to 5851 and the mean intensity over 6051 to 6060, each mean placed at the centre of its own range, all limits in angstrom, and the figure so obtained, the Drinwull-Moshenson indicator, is 0.20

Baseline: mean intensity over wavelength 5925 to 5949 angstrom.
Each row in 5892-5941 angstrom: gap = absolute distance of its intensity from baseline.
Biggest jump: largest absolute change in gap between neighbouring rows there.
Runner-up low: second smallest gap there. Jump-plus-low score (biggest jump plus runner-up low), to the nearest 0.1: 2.8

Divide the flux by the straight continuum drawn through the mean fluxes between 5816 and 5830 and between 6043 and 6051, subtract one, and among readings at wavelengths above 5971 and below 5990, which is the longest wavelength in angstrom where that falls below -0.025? 5986.23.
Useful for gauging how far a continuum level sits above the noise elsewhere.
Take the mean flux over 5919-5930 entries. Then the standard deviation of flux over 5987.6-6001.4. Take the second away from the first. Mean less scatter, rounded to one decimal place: 28.5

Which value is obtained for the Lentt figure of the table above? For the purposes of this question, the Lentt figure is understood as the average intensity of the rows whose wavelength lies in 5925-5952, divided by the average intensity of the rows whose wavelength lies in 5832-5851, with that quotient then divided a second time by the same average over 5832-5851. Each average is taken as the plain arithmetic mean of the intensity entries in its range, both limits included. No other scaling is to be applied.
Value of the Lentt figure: 0.0309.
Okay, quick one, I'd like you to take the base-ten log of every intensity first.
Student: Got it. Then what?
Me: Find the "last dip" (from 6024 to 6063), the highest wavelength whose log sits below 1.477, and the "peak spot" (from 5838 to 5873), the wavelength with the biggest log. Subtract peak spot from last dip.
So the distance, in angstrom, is 186.0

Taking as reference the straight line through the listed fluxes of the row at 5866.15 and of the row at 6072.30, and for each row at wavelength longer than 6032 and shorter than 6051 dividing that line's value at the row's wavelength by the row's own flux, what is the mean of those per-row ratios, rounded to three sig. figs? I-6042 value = 1.01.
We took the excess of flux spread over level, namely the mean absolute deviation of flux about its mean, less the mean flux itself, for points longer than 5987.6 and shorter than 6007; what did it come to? -29.1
